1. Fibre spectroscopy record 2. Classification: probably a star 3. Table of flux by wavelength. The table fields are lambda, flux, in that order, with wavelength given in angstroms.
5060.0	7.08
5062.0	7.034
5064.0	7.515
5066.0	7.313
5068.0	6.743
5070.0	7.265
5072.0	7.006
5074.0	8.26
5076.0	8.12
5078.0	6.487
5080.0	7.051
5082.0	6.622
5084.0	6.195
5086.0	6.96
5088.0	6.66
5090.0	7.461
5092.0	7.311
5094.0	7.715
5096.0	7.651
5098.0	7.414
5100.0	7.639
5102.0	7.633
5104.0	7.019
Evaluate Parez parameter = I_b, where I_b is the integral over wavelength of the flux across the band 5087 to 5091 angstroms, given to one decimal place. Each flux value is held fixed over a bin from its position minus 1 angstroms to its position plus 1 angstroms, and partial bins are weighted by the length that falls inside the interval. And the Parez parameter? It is 28.2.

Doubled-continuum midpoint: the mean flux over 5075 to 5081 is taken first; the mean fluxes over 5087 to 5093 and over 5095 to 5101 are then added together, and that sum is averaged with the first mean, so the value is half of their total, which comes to 11.0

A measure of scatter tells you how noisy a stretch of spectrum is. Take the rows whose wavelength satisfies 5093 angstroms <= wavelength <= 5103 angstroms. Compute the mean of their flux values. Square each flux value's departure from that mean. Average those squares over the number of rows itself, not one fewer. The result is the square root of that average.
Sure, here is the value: 0.1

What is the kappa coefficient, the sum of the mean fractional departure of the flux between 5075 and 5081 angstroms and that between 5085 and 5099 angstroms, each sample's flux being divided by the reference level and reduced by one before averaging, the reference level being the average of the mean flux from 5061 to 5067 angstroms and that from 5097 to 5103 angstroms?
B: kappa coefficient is -0.04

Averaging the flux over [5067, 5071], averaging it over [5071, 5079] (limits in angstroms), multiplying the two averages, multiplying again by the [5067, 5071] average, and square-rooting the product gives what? 19.1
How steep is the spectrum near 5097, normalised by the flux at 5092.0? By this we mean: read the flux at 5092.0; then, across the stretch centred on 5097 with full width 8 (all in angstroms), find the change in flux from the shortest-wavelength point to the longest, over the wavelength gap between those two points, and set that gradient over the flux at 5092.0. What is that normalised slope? -0.002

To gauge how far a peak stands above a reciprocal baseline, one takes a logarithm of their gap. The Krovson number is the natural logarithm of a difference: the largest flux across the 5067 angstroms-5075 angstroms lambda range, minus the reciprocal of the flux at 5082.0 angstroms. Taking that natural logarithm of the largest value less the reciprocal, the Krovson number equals 2.093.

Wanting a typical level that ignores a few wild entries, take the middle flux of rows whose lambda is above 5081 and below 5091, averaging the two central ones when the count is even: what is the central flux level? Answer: 6.66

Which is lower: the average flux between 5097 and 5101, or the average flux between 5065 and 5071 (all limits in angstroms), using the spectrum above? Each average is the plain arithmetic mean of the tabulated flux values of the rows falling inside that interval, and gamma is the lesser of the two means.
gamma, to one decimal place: 7.1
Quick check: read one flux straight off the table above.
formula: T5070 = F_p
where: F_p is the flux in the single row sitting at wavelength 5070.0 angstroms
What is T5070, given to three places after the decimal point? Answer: 7.265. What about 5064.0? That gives 7.515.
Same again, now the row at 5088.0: 6.660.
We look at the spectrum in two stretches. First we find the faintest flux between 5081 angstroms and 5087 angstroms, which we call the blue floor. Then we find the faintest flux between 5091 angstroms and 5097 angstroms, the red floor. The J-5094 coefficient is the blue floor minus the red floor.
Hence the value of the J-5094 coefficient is -1.1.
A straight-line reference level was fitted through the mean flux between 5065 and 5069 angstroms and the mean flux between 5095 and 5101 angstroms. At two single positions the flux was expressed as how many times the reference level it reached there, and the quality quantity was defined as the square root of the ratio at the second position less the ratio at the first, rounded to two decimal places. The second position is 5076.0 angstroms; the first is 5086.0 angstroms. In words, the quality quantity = 0.43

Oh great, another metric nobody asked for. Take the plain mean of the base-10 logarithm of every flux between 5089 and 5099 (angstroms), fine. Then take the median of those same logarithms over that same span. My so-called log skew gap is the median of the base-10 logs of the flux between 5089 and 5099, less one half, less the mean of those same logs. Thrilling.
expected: -0.503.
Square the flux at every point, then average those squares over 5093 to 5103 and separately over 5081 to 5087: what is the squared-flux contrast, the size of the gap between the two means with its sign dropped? 14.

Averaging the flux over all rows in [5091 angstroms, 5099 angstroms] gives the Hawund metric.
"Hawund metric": 7.52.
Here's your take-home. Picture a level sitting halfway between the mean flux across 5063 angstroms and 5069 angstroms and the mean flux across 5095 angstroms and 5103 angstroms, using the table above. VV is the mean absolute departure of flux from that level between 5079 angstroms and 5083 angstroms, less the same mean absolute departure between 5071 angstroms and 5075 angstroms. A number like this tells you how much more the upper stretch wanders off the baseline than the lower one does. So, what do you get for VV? -0.08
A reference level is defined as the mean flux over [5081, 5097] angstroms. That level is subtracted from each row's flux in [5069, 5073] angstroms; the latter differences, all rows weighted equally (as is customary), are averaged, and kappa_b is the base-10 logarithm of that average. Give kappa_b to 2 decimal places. -1.20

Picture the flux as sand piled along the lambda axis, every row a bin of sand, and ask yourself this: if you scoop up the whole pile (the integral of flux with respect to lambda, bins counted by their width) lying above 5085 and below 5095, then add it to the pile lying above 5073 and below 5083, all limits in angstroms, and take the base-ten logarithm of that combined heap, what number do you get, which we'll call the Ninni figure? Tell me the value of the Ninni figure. 2.162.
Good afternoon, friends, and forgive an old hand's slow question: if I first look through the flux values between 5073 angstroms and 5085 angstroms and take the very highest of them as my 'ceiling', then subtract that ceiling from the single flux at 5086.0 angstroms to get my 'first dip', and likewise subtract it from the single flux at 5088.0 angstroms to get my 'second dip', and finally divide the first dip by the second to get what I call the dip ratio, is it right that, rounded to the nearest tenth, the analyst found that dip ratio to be 0.8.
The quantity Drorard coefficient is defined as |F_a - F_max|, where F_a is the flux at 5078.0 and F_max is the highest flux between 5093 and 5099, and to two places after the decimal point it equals 1.23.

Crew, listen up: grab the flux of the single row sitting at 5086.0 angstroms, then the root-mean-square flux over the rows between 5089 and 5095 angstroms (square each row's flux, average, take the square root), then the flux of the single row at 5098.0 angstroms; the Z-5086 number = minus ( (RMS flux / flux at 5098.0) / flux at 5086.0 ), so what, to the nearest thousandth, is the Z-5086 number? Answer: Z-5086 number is -0.145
